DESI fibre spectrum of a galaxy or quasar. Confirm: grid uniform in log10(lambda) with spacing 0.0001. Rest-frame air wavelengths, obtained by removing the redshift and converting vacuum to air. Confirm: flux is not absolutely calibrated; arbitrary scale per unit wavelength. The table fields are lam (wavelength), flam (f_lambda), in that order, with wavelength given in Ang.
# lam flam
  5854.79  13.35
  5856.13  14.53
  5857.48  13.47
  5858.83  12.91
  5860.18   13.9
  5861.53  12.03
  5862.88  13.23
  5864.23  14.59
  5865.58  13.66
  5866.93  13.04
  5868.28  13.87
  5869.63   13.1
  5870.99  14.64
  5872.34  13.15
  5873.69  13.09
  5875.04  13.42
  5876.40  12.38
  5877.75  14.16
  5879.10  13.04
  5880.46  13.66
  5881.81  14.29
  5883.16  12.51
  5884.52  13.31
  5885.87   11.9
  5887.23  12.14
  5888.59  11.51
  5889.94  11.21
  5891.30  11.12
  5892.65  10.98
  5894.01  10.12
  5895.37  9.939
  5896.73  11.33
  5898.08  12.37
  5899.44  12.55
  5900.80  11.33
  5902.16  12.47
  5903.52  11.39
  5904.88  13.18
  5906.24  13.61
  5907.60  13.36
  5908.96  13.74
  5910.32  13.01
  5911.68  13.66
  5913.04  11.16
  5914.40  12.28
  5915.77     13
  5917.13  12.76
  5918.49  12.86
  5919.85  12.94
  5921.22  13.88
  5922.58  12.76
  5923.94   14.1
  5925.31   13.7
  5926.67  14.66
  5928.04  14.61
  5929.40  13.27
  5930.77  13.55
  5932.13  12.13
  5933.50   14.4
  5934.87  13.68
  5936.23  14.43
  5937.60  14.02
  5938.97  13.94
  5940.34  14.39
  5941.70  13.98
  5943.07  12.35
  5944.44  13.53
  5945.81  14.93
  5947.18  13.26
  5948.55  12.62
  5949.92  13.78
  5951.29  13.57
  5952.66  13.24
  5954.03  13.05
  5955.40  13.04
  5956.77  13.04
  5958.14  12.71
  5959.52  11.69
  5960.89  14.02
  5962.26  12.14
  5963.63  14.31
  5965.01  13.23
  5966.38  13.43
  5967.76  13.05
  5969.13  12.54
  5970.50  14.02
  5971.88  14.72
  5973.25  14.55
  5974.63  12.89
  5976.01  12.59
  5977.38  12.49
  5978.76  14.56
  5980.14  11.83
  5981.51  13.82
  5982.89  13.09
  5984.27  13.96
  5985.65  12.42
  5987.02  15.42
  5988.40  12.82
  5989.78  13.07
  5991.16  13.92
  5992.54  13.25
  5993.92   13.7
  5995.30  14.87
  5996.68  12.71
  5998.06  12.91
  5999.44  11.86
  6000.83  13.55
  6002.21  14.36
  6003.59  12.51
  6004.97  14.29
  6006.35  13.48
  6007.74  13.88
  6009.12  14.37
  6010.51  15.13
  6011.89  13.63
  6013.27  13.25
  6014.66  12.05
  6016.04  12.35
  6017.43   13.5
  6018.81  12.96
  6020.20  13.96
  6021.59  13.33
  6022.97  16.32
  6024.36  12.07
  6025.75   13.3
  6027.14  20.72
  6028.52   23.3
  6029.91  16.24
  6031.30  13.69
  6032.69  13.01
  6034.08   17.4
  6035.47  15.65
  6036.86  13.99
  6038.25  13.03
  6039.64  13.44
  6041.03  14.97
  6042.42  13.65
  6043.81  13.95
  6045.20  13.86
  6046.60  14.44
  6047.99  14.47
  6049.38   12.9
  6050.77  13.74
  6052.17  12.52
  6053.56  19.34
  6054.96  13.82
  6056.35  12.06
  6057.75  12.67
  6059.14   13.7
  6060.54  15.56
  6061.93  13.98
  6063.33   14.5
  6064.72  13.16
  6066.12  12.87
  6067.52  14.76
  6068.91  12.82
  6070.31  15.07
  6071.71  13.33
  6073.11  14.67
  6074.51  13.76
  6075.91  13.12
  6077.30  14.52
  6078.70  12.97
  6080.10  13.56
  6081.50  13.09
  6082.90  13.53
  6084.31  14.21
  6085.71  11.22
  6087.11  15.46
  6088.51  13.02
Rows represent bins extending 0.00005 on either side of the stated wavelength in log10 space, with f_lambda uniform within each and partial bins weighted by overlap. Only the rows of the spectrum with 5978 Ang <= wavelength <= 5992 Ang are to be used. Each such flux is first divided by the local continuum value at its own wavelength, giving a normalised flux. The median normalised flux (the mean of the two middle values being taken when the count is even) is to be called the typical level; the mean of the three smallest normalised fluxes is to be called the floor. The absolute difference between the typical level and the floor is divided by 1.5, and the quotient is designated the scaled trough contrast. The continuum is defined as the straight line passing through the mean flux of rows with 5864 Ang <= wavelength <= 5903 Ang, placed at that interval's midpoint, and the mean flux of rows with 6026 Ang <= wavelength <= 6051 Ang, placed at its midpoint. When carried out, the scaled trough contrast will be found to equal 0.052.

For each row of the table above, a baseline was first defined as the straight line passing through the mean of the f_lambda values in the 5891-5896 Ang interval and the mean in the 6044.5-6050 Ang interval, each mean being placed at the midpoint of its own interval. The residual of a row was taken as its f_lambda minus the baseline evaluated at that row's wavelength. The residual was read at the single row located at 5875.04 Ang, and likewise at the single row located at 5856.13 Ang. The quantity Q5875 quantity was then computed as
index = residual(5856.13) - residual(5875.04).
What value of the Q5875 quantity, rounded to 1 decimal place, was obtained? 1.5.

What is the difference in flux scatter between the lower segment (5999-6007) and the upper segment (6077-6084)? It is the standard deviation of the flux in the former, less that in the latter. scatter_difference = 0.4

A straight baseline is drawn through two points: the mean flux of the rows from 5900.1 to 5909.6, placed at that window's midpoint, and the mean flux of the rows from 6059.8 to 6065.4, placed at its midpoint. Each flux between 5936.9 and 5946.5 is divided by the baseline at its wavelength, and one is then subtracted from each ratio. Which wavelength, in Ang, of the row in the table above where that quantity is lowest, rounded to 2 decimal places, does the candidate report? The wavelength 5943.07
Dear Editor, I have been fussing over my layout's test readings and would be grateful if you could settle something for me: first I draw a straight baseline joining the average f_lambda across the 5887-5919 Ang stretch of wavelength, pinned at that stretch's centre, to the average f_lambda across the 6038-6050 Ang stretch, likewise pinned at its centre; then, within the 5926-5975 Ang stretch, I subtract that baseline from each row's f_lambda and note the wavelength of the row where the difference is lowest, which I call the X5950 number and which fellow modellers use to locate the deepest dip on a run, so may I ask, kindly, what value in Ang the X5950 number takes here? 5959.52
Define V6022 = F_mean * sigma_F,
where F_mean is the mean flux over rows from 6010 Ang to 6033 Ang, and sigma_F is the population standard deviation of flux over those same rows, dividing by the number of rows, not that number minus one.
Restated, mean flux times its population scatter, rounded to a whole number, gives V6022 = 44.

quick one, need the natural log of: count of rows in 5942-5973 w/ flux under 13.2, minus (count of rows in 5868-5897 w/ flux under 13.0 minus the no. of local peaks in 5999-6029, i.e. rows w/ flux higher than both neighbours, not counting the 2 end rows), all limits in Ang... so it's 1.6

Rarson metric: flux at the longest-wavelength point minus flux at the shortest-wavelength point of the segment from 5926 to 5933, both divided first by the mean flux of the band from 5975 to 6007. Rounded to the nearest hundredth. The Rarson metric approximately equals -0.19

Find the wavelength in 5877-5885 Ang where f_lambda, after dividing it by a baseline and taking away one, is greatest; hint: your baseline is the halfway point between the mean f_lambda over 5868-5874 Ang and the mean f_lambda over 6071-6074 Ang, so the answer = 5881.81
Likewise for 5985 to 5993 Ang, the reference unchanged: 5987.02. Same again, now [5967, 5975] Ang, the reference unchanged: 5971.88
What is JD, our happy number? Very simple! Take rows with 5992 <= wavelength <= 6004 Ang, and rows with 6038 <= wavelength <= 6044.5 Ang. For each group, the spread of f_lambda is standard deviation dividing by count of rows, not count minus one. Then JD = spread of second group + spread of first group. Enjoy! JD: 1.54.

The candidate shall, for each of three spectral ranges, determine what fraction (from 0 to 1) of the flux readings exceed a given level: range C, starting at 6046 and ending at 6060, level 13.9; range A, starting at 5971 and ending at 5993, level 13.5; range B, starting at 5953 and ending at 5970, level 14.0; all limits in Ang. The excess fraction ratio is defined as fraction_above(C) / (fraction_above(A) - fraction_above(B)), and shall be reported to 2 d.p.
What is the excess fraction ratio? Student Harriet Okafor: 1.11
